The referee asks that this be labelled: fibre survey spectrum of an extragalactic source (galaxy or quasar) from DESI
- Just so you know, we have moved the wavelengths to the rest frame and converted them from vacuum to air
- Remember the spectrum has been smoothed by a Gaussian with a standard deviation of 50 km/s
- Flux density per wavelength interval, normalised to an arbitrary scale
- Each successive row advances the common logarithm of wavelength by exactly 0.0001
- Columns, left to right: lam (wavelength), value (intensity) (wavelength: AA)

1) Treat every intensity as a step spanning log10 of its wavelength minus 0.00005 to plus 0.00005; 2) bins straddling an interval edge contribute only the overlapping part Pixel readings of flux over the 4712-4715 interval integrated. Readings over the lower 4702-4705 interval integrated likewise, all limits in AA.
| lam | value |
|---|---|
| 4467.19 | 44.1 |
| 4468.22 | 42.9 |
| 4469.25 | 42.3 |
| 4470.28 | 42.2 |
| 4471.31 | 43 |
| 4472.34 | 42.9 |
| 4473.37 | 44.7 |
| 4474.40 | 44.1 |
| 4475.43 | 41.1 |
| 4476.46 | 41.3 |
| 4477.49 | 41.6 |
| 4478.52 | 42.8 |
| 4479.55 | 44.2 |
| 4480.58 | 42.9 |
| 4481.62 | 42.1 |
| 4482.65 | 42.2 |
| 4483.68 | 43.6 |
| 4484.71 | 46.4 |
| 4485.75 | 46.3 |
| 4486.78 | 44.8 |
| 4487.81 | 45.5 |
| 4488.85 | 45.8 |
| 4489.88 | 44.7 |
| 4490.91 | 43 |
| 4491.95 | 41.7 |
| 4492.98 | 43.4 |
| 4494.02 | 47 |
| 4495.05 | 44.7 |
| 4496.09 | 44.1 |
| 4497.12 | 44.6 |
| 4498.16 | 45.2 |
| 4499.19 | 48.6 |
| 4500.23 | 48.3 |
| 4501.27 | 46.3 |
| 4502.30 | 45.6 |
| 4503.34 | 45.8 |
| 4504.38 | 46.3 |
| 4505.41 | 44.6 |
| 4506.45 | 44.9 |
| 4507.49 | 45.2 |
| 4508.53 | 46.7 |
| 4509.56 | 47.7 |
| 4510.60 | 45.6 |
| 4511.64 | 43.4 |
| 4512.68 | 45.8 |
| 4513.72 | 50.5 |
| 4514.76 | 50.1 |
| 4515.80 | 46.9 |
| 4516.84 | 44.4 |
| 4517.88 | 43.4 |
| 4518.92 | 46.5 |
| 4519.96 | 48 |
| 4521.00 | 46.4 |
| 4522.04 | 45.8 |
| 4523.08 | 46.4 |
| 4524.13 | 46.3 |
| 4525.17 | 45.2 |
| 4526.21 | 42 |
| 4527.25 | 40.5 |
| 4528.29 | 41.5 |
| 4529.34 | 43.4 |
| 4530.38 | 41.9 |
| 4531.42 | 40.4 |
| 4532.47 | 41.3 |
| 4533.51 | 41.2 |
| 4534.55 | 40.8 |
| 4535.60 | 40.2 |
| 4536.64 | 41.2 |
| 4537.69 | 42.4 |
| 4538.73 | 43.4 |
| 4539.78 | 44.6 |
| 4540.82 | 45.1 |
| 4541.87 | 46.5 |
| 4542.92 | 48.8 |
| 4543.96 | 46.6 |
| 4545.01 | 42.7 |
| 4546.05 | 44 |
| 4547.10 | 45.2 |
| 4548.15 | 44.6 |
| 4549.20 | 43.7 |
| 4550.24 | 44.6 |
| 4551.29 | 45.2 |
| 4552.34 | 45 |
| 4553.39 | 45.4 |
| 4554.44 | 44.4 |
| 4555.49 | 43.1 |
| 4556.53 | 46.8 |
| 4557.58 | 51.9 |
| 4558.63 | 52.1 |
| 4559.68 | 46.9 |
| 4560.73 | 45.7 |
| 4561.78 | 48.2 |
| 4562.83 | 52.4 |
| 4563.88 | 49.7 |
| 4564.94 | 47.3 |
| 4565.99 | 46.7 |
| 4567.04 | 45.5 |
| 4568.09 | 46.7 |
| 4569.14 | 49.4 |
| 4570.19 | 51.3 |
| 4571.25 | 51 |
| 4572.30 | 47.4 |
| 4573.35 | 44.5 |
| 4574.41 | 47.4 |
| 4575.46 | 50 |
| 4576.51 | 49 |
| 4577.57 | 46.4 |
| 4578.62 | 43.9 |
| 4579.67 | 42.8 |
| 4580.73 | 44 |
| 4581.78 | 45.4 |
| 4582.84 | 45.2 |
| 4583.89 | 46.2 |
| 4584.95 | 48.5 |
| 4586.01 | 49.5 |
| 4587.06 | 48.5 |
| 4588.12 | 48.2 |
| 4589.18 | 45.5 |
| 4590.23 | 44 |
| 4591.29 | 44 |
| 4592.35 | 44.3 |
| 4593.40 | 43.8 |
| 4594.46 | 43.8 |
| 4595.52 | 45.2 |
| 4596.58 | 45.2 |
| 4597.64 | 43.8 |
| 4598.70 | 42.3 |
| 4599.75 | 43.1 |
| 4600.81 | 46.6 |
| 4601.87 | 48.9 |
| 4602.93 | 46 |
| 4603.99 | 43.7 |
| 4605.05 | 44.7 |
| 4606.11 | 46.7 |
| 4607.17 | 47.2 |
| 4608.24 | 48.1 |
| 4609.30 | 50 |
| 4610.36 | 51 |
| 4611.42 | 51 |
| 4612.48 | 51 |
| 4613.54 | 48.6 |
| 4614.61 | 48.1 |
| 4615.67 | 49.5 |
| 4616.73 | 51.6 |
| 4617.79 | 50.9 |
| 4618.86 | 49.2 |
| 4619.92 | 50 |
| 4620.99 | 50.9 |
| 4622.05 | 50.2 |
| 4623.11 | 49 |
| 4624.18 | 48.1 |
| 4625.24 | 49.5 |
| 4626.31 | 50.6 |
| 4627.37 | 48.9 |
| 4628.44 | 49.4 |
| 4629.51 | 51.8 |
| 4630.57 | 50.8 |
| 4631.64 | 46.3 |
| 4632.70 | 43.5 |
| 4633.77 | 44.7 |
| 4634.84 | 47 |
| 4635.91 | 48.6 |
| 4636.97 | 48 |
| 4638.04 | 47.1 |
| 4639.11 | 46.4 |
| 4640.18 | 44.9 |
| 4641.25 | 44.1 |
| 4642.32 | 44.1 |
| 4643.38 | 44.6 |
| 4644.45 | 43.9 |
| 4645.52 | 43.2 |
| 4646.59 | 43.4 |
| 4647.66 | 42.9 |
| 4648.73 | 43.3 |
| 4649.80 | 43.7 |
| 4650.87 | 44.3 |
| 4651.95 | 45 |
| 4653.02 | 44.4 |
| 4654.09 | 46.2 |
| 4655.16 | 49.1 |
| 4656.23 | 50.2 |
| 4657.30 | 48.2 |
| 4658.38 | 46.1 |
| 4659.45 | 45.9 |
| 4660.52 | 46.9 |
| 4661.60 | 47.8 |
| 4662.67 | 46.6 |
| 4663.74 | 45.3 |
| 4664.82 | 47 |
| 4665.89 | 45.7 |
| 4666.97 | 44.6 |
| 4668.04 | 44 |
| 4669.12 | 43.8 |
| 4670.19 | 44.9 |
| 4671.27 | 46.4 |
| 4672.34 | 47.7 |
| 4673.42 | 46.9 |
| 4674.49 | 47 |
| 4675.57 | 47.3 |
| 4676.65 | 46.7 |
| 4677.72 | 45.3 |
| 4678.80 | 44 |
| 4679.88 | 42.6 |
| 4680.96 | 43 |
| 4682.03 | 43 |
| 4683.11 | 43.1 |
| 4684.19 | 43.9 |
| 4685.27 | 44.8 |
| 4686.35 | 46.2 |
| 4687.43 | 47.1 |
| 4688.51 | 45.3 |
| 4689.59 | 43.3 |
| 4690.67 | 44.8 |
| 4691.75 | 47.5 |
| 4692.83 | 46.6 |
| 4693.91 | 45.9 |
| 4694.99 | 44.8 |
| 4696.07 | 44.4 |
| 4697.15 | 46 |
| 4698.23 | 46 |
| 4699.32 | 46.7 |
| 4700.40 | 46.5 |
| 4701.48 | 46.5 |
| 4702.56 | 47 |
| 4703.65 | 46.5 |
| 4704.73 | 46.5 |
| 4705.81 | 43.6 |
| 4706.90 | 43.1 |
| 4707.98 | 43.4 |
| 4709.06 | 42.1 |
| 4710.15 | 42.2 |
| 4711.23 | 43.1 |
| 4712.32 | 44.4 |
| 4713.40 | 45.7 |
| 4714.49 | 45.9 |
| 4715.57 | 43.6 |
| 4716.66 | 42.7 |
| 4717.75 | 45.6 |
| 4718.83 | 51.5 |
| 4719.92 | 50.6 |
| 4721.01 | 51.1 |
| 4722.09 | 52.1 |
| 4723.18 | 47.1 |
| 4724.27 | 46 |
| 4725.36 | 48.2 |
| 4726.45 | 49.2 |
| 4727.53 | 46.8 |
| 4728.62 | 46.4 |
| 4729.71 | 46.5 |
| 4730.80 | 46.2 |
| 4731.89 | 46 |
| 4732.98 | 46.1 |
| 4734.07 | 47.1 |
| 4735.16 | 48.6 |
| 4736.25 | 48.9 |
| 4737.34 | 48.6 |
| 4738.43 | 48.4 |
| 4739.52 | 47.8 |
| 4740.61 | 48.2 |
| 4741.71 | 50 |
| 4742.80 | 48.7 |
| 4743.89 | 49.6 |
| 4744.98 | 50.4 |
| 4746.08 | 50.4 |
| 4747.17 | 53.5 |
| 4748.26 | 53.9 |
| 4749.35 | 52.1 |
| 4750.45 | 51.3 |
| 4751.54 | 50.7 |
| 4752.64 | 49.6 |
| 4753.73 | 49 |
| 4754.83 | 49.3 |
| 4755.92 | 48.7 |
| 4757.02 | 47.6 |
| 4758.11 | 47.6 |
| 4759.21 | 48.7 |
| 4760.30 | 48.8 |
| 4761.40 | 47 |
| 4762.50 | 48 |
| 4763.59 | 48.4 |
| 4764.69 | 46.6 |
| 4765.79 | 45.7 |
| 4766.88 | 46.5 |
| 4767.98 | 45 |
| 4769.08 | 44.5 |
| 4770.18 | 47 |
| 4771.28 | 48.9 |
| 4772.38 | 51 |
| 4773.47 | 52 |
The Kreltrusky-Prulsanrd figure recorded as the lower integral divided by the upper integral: 1.03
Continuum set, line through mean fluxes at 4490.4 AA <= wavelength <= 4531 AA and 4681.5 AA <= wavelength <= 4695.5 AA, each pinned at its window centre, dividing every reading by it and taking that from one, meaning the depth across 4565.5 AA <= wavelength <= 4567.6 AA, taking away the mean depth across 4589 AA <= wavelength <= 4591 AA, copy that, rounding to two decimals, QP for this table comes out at -0.03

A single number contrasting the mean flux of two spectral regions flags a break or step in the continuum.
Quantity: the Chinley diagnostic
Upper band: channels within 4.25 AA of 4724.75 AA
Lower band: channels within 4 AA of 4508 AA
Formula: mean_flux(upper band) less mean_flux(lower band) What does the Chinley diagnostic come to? 3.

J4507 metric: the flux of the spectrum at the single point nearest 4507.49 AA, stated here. 45.2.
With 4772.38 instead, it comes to 51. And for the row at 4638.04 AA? 47.1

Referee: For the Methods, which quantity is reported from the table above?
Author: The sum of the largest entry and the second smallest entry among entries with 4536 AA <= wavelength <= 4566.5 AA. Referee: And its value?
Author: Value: 94.8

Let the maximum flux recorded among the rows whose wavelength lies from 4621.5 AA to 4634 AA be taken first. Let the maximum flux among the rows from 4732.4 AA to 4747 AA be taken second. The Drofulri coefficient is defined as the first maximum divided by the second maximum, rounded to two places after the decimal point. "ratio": 1.03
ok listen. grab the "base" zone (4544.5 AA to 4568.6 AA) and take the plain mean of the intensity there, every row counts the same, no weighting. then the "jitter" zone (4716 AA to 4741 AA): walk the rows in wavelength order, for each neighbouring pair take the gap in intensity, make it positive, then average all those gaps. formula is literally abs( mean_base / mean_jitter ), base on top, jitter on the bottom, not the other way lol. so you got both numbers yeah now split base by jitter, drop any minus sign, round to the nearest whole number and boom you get 36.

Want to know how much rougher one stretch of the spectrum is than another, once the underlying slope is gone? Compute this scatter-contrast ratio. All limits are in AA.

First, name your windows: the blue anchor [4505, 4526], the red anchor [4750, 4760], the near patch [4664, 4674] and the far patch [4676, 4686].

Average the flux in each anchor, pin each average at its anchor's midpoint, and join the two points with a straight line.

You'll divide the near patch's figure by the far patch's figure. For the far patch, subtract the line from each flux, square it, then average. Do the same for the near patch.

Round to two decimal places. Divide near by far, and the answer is 0.40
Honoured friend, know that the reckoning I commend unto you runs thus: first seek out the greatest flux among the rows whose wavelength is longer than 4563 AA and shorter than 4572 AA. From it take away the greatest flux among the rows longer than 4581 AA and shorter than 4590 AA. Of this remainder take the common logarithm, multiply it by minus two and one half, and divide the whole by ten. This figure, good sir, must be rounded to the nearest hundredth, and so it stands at -0.06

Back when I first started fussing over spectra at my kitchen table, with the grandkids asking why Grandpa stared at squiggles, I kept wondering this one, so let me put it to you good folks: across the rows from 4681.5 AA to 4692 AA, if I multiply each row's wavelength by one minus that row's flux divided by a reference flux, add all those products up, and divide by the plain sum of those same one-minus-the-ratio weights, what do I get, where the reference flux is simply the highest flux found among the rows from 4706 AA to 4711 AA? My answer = 4688.8 AA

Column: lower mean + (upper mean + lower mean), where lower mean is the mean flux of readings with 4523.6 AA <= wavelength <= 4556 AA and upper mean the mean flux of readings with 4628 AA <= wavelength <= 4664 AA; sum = 133.3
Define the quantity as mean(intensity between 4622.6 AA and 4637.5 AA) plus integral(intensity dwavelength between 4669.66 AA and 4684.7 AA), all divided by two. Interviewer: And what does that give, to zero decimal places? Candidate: 364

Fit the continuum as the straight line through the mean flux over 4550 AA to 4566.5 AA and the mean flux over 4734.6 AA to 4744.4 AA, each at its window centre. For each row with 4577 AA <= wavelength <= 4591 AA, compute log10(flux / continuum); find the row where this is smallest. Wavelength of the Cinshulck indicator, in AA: 4579.67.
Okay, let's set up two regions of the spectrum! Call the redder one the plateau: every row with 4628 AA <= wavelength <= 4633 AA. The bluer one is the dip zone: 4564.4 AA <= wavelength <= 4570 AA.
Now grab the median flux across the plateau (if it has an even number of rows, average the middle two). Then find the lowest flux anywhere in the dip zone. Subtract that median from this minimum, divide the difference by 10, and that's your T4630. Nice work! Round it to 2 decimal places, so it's -0.39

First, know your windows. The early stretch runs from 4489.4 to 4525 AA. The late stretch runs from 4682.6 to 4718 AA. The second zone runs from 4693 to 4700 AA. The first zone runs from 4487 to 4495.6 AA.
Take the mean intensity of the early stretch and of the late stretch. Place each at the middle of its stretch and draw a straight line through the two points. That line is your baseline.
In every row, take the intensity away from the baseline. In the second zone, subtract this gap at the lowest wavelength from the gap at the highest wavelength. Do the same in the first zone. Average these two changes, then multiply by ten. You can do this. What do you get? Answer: 0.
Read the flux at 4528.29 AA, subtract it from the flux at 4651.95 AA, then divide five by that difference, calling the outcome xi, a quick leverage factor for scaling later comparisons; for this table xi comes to 1.4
